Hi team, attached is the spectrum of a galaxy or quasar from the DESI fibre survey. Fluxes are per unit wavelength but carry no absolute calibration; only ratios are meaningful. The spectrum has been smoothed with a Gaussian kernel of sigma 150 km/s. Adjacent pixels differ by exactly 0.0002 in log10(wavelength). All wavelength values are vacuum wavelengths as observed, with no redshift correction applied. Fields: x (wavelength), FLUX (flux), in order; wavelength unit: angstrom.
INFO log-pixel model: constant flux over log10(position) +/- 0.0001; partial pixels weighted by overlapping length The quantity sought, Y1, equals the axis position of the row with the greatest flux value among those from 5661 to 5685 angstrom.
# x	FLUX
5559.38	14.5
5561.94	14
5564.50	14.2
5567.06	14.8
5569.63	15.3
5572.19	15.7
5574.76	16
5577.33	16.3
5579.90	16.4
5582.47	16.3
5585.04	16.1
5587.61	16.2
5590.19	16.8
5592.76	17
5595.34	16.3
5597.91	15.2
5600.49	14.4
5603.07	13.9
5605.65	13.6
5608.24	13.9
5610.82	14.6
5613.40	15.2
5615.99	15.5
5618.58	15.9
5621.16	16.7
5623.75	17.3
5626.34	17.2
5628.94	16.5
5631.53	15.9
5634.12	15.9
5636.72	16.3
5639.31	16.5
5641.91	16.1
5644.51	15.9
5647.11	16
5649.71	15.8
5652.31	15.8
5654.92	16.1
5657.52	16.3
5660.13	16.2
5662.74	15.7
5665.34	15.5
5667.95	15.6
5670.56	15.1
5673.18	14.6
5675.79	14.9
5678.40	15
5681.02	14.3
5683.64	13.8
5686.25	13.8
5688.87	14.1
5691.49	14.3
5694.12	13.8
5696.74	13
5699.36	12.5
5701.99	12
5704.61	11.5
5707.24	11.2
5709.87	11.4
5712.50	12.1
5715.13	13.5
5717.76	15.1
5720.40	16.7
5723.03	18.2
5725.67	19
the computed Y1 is 5662.74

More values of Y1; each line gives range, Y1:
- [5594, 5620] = 5595.34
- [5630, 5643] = 5639.31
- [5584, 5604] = 5592.76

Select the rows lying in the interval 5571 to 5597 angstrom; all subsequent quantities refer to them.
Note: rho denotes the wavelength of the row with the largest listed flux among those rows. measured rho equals 5592.76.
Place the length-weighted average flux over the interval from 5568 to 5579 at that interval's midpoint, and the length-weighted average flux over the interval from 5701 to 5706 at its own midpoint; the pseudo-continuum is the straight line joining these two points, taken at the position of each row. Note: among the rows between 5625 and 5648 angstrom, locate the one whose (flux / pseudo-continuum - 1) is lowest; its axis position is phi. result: 5631.53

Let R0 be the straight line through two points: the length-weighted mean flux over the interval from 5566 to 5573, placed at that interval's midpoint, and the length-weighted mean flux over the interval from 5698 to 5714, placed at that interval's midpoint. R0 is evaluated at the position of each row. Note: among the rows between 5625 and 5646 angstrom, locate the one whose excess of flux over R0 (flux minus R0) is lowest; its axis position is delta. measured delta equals 5631.53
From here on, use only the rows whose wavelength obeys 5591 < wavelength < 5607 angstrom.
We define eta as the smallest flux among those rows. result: 13.6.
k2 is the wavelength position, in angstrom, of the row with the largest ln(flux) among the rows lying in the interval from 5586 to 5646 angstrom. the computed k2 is 5623.75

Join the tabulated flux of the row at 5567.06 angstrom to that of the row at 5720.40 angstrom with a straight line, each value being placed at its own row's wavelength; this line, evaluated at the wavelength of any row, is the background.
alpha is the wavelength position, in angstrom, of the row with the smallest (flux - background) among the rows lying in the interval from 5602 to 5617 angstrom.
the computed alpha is 5605.65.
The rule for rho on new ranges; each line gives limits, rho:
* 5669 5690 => 5670.56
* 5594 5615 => 5595.34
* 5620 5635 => 5623.75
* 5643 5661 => 5657.52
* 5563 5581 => 5579.90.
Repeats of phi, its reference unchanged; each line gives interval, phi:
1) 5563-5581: 5564.50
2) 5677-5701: 5699.36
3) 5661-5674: 5673.18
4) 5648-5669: 5649.71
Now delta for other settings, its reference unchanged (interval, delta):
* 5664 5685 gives 5683.64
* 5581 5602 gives 5600.49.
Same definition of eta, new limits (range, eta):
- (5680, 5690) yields 13.8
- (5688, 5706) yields 11.5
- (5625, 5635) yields 15.9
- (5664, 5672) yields 15.1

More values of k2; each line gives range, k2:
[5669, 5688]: 5670.56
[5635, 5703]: 5639.31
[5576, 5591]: 5590.19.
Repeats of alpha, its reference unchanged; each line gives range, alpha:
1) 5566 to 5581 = 5567.06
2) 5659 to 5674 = 5673.18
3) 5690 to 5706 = 5704.61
